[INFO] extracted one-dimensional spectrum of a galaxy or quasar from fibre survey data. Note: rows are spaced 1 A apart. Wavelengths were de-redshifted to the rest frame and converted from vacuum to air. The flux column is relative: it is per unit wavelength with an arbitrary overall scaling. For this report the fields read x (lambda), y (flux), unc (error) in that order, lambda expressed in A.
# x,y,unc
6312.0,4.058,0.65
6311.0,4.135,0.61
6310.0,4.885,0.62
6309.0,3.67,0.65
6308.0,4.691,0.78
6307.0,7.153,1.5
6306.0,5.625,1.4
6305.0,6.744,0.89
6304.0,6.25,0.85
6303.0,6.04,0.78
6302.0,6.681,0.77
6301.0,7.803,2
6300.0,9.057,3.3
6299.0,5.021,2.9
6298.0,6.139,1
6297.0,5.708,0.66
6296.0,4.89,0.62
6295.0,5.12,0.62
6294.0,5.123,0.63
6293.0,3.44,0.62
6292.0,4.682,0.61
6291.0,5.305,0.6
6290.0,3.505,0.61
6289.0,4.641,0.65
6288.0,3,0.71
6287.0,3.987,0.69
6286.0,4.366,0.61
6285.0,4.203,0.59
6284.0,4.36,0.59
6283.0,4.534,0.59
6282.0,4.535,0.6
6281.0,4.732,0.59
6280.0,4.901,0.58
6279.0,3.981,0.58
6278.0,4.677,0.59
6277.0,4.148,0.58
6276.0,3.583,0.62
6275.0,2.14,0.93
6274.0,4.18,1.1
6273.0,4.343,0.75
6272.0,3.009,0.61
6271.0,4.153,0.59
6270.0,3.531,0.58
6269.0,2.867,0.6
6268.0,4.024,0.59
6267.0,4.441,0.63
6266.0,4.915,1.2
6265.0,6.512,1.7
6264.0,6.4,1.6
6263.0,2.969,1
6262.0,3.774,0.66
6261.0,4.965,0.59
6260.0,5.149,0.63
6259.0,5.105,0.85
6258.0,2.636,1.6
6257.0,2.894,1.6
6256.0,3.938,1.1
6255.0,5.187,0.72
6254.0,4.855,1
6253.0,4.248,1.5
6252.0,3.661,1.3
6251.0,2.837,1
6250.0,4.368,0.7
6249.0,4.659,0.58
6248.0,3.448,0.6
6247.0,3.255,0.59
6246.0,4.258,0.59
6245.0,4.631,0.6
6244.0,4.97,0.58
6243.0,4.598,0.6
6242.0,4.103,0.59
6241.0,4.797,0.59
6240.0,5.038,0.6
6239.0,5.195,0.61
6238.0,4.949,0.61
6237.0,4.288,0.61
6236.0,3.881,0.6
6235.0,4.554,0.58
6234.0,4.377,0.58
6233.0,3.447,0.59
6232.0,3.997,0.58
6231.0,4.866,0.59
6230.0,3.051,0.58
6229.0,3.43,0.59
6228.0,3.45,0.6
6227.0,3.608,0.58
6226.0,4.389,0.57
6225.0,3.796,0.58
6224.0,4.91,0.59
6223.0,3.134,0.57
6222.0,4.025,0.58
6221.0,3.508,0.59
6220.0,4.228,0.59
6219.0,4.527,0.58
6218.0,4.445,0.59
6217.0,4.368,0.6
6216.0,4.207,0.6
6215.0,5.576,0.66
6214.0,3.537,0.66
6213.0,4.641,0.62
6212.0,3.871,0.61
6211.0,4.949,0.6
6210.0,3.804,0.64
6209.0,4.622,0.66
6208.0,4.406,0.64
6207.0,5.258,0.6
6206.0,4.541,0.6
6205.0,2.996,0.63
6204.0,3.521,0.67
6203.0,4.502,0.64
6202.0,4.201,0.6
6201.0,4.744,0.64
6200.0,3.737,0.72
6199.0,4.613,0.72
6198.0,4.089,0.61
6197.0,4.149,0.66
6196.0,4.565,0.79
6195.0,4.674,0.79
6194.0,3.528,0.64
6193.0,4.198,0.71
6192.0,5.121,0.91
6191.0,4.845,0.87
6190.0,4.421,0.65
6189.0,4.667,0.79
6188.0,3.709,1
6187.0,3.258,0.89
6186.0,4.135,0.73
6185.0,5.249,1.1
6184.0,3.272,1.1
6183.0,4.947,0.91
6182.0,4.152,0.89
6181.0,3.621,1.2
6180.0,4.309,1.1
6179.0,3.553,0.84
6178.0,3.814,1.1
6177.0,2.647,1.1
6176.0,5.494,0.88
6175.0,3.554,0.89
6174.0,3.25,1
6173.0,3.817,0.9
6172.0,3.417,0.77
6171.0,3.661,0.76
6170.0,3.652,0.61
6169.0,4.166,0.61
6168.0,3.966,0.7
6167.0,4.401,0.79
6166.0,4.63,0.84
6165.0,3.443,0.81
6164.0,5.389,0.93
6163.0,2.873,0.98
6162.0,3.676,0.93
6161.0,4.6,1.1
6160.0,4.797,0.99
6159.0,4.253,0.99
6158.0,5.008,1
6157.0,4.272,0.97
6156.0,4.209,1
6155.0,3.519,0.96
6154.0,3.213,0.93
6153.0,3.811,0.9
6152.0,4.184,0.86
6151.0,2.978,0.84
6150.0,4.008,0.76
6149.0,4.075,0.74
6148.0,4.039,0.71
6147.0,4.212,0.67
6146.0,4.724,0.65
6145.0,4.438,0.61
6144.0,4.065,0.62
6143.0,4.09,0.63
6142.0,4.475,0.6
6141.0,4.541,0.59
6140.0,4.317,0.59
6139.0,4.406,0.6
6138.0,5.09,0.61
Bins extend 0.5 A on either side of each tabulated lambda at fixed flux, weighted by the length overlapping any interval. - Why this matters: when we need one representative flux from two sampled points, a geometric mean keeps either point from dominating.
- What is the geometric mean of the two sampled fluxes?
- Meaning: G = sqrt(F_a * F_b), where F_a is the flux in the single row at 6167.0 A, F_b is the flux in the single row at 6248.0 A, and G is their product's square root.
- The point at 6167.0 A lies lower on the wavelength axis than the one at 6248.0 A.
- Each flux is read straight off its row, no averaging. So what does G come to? 3.9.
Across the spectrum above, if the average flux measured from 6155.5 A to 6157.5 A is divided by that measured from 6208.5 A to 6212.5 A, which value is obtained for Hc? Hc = 1.0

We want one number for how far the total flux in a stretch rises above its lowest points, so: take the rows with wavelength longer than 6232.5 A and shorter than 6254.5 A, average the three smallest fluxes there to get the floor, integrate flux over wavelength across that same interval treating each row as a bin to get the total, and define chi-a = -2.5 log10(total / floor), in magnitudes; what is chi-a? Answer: -3.68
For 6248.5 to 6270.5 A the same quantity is -3.82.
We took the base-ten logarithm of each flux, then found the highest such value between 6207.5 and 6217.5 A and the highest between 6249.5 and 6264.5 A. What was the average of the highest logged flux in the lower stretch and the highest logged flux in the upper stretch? 0.776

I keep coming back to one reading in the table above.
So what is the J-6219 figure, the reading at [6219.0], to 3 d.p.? 4.527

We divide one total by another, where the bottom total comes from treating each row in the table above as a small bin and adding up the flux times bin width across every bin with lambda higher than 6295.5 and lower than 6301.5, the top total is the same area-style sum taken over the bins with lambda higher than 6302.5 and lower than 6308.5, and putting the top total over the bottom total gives 0.95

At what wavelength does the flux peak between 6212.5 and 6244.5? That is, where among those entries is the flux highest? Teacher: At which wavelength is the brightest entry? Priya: 6215.0 A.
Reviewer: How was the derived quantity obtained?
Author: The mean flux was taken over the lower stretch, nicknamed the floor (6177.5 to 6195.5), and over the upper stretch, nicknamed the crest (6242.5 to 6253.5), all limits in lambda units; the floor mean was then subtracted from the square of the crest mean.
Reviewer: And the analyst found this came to 12.5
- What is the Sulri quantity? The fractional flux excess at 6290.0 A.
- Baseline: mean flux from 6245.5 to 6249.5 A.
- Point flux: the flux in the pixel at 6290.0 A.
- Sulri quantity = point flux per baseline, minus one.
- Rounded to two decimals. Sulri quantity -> -0.10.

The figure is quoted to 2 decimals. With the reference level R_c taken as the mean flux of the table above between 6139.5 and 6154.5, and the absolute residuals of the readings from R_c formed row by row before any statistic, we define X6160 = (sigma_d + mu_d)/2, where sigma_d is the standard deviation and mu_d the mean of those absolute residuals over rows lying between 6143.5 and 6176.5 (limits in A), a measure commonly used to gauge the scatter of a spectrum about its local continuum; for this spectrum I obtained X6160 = 0.44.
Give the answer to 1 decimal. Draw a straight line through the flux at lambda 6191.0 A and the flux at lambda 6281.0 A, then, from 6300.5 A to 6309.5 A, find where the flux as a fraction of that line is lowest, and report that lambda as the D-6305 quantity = 6309.0 A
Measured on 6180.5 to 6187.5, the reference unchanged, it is 6187.0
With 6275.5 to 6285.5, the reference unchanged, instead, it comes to 6276.0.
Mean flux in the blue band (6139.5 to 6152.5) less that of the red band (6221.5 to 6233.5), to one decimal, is 0.3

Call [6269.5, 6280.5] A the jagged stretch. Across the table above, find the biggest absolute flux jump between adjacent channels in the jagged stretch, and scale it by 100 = 204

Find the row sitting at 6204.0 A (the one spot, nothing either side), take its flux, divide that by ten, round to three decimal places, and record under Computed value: 0.352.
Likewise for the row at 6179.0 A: 0.355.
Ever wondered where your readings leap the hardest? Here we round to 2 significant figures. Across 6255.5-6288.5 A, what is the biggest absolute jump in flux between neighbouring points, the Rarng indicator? 3.4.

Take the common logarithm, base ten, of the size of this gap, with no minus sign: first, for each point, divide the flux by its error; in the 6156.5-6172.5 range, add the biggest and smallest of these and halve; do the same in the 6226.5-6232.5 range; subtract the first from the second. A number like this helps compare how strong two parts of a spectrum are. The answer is 0.3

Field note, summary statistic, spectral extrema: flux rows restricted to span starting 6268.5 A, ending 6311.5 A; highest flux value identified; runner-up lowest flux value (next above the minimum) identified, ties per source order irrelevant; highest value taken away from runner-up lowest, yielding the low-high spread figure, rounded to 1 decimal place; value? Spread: -6.2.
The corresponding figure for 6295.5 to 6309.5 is -4.4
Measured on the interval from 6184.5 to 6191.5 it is -1.5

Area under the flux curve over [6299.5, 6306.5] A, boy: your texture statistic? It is 48.2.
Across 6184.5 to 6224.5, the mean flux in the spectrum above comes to 4.3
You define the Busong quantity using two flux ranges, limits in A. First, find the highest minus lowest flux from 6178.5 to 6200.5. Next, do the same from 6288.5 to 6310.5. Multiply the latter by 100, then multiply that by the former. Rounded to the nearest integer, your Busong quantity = 1118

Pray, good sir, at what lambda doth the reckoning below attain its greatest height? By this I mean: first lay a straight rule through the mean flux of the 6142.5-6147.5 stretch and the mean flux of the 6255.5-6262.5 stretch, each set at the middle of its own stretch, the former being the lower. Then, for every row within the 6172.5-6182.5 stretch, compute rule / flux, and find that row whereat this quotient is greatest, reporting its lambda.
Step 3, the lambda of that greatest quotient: 6177.0 A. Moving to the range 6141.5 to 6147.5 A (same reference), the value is 6144.0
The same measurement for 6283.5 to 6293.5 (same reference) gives 6288.0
